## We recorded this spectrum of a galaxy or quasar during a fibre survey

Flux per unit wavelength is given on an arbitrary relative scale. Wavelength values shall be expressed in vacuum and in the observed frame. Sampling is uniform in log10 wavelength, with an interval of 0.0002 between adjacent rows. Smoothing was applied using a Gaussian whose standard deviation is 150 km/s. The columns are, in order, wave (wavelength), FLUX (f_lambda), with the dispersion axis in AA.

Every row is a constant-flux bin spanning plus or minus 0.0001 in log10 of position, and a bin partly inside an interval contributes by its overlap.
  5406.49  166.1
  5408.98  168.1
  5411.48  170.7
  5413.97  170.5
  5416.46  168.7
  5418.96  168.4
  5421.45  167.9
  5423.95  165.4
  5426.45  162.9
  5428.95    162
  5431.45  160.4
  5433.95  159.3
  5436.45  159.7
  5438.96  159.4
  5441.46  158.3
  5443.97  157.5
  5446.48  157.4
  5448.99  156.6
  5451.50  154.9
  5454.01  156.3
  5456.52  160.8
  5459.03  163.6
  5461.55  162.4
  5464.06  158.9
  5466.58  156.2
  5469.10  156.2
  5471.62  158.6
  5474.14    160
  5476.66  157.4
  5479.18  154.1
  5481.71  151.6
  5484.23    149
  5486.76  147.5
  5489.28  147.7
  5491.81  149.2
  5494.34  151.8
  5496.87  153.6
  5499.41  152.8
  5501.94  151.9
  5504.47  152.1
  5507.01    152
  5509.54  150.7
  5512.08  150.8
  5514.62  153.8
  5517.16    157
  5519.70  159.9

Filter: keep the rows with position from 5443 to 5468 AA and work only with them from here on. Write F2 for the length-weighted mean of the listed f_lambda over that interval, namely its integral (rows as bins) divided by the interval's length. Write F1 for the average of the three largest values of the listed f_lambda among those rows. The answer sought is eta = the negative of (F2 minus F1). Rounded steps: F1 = 162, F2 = 158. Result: 4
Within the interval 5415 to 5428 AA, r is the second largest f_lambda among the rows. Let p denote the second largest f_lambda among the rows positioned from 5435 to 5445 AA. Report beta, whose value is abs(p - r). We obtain 9.0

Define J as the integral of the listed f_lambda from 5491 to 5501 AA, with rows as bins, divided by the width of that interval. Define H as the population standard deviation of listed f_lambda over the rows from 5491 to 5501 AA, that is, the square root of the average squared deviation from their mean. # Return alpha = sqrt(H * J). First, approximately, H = 1.66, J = 152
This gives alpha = 15.9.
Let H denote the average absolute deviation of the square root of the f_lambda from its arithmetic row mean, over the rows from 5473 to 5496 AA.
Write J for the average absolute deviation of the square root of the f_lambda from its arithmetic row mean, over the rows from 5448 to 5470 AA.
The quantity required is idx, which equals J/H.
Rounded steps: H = 0.138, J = 0.105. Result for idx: 0.76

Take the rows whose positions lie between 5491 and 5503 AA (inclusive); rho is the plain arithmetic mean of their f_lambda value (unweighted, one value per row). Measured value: 152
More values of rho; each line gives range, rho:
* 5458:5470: 159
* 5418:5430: 165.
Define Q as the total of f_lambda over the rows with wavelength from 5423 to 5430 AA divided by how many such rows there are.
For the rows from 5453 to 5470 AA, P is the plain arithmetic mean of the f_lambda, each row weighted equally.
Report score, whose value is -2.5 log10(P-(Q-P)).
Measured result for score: -5.48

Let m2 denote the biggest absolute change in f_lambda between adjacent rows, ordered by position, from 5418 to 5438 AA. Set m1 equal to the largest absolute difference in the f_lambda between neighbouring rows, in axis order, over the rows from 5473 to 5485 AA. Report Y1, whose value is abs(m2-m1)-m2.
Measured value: -1.7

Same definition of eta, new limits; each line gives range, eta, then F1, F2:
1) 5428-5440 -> 1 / 161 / 160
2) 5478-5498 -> 3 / 153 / 151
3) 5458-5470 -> 2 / 162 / 159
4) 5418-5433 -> 3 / 167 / 164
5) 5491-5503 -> 1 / 153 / 152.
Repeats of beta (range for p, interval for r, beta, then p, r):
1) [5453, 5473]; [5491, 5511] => 9.6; 162.4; 152.8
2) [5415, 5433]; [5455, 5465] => 6.0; 168.4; 162.4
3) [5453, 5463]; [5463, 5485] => 3.5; 162.4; 158.9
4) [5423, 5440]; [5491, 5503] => 10.1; 162.9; 152.8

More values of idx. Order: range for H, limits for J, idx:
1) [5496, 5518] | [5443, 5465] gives 1.71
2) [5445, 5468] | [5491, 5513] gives 0.38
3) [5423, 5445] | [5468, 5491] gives 2.19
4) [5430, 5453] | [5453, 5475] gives 1.57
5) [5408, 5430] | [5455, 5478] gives 0.86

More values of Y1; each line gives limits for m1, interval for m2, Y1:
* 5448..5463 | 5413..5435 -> -0.5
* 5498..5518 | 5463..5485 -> -3.2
